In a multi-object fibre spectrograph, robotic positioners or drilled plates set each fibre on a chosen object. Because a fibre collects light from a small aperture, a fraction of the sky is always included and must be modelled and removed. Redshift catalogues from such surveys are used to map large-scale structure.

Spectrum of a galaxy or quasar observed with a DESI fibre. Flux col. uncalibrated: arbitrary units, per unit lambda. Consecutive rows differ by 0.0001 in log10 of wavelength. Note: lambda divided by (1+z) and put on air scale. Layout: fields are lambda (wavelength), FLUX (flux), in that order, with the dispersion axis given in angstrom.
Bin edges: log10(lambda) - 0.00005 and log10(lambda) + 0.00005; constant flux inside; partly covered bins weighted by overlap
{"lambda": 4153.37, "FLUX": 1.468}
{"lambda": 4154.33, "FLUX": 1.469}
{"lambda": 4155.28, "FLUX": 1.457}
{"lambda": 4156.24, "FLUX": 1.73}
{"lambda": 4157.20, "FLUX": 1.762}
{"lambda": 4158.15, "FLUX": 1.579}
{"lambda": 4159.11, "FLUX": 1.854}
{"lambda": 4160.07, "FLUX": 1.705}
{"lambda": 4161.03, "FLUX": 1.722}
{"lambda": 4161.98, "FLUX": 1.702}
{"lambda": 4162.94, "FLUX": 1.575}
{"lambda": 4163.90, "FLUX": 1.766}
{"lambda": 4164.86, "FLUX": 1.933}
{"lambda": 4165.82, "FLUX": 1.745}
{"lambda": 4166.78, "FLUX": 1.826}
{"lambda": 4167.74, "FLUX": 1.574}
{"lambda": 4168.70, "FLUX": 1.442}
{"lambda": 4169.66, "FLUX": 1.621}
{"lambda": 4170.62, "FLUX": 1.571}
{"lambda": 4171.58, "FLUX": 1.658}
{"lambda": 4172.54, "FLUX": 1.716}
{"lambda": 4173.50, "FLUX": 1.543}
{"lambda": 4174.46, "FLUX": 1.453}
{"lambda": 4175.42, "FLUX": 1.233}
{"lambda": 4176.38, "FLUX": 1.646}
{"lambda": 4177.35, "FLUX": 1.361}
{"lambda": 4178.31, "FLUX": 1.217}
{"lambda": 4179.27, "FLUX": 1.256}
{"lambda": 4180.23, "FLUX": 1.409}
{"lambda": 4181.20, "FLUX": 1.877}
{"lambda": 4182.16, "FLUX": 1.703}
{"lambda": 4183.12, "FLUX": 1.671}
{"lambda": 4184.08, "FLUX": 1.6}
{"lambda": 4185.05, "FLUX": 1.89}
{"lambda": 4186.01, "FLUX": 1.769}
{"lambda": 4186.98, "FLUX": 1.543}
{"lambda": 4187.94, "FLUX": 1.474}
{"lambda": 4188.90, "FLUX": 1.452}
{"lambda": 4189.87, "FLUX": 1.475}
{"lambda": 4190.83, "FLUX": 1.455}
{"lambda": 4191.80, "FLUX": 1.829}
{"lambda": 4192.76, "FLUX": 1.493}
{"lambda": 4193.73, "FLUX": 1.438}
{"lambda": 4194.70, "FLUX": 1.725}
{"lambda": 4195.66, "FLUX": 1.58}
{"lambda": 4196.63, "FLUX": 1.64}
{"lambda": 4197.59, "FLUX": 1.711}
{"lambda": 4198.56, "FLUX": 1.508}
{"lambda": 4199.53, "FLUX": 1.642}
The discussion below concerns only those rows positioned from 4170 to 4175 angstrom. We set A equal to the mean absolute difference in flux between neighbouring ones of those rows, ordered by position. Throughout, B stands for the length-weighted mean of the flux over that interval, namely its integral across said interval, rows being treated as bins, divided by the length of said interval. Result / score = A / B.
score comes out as 0.06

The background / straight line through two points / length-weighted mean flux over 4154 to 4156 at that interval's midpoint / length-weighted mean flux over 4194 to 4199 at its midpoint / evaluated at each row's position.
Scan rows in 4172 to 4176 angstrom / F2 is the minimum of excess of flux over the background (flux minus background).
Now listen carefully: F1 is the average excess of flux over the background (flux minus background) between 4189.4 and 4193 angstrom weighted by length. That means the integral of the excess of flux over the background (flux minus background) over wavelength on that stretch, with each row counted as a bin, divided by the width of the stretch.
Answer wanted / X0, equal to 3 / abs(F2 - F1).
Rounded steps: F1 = -0.04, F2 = -0.33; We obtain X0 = 10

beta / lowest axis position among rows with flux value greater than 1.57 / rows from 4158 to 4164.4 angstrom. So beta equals 4158.15 angstrom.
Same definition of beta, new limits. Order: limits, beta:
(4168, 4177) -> 4169.66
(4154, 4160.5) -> 4156.24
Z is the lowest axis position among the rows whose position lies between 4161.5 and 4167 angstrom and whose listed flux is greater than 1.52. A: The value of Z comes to 4161.98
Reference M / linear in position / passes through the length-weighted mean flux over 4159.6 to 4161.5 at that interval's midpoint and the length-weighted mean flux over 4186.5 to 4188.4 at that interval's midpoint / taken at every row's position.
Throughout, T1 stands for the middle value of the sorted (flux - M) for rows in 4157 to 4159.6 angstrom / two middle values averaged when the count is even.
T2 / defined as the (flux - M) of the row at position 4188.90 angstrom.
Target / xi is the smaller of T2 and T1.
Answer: -0.05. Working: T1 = 0.03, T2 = -0.05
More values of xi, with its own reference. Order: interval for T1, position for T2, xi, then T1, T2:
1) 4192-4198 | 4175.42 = -0.37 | 0.16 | -0.37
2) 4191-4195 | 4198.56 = 0.08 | 0.14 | 0.08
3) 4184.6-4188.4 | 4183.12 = 0.13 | 0.14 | 0.13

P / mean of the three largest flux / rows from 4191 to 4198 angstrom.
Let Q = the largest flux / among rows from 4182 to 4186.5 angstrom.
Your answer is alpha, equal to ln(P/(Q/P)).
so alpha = 0.49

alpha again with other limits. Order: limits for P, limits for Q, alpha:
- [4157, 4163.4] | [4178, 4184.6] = 0.52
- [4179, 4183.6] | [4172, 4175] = 0.58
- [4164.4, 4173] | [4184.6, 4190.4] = 0.58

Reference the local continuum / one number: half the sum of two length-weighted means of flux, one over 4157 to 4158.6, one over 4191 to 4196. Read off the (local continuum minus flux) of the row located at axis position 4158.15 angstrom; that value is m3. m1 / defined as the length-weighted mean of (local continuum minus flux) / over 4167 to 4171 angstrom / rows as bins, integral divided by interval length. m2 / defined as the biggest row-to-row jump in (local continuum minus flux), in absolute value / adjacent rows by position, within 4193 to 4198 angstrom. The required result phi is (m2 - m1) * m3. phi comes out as 0.01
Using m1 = 0.06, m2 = 0.287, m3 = 0.05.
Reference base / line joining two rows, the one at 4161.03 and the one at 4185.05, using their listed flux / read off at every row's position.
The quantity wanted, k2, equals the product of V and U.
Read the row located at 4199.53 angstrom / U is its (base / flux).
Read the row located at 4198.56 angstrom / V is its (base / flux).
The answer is 1.60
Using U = 1.21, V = 1.3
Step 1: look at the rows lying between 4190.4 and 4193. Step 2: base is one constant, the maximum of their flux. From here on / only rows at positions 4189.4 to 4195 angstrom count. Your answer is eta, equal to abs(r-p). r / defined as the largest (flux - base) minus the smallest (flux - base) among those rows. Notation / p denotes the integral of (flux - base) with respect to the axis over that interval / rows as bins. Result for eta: 1.9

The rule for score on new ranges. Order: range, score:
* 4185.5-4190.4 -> 0.05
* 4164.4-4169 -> 0.10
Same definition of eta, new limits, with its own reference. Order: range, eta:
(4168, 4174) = 1.7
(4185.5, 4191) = 1.9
